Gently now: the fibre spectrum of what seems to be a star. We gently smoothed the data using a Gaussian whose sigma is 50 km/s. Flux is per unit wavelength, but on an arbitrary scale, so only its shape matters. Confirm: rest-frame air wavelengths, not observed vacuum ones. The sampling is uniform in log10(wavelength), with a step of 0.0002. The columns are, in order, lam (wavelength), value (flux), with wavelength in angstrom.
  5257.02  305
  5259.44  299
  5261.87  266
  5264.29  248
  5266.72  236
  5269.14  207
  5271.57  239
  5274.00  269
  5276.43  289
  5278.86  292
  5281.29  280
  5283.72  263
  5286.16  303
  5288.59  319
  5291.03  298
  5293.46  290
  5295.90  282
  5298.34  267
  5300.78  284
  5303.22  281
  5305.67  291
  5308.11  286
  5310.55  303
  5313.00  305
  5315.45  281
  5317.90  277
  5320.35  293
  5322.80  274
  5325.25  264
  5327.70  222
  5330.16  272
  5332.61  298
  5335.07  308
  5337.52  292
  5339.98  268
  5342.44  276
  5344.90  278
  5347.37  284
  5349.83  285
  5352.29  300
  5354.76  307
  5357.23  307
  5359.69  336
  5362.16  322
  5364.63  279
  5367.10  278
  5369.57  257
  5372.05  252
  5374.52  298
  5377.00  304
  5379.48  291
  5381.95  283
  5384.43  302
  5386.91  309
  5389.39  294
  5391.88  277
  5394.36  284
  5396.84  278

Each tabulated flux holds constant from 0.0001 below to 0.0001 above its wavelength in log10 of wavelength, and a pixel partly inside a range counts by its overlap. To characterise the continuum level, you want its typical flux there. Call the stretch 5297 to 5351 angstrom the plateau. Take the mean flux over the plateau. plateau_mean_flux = 281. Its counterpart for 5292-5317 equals 287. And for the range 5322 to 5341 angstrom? 275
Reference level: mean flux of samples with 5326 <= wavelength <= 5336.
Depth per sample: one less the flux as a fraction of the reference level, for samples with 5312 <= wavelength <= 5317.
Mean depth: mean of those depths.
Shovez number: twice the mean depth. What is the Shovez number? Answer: -0.131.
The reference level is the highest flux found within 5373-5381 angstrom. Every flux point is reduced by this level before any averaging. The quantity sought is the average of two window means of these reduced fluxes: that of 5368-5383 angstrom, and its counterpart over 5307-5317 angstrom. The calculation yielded -17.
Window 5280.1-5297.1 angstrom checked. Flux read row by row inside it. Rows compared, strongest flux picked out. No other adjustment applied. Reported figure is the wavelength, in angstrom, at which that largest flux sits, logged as 5288.59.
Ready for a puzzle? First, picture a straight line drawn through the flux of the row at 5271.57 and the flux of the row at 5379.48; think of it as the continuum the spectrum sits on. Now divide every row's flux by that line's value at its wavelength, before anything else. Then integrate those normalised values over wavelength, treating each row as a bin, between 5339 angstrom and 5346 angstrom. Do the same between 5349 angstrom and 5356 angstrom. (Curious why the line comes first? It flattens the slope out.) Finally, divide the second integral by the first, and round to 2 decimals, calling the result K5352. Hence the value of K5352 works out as 1.07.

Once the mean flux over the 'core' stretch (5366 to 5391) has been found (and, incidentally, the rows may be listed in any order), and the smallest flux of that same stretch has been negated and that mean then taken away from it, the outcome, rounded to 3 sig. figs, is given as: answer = -539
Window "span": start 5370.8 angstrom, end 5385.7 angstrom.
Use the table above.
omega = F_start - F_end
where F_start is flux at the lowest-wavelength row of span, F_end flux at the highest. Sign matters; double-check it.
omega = -50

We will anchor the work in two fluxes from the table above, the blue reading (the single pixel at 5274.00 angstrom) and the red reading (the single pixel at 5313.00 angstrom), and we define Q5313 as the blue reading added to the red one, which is 574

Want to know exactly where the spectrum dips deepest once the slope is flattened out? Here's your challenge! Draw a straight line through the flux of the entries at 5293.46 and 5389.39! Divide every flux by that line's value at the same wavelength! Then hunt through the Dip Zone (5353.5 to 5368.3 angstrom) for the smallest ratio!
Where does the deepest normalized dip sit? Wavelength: 5367.10 angstrom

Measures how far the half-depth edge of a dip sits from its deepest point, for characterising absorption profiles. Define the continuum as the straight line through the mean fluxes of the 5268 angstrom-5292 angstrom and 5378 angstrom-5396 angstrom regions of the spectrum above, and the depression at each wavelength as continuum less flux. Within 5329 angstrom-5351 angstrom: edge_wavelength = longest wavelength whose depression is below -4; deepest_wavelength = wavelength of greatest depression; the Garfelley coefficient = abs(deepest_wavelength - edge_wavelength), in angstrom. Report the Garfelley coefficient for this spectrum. 2.5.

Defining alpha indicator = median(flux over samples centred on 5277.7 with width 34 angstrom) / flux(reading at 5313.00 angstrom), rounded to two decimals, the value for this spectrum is 0.90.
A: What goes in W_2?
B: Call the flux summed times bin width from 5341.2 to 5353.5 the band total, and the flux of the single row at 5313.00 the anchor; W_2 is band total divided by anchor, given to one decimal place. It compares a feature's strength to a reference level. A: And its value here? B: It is 11.5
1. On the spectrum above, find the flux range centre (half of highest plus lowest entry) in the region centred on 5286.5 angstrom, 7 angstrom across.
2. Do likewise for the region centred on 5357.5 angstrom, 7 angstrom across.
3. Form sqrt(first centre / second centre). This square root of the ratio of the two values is 0.95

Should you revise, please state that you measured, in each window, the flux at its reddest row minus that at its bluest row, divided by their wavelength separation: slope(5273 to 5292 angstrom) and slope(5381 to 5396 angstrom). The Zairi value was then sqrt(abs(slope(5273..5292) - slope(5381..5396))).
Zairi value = 1.3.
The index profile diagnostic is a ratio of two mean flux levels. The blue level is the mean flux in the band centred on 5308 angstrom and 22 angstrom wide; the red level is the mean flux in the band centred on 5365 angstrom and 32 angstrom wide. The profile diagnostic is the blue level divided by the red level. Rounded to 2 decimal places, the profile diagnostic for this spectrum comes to 0.97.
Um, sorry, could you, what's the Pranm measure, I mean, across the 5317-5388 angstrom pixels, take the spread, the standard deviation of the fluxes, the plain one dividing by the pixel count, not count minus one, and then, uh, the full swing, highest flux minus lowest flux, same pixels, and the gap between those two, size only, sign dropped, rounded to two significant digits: 92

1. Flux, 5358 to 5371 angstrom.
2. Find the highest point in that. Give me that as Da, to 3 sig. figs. 336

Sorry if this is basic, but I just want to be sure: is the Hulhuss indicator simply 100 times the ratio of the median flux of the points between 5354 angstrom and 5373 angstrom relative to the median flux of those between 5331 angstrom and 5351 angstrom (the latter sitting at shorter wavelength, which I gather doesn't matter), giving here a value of 103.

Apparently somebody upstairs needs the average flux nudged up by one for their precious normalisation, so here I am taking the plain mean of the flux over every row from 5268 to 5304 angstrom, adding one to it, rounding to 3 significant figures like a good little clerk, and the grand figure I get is 279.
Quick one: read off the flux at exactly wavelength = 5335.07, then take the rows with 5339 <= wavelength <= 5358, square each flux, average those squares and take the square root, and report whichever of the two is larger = 308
